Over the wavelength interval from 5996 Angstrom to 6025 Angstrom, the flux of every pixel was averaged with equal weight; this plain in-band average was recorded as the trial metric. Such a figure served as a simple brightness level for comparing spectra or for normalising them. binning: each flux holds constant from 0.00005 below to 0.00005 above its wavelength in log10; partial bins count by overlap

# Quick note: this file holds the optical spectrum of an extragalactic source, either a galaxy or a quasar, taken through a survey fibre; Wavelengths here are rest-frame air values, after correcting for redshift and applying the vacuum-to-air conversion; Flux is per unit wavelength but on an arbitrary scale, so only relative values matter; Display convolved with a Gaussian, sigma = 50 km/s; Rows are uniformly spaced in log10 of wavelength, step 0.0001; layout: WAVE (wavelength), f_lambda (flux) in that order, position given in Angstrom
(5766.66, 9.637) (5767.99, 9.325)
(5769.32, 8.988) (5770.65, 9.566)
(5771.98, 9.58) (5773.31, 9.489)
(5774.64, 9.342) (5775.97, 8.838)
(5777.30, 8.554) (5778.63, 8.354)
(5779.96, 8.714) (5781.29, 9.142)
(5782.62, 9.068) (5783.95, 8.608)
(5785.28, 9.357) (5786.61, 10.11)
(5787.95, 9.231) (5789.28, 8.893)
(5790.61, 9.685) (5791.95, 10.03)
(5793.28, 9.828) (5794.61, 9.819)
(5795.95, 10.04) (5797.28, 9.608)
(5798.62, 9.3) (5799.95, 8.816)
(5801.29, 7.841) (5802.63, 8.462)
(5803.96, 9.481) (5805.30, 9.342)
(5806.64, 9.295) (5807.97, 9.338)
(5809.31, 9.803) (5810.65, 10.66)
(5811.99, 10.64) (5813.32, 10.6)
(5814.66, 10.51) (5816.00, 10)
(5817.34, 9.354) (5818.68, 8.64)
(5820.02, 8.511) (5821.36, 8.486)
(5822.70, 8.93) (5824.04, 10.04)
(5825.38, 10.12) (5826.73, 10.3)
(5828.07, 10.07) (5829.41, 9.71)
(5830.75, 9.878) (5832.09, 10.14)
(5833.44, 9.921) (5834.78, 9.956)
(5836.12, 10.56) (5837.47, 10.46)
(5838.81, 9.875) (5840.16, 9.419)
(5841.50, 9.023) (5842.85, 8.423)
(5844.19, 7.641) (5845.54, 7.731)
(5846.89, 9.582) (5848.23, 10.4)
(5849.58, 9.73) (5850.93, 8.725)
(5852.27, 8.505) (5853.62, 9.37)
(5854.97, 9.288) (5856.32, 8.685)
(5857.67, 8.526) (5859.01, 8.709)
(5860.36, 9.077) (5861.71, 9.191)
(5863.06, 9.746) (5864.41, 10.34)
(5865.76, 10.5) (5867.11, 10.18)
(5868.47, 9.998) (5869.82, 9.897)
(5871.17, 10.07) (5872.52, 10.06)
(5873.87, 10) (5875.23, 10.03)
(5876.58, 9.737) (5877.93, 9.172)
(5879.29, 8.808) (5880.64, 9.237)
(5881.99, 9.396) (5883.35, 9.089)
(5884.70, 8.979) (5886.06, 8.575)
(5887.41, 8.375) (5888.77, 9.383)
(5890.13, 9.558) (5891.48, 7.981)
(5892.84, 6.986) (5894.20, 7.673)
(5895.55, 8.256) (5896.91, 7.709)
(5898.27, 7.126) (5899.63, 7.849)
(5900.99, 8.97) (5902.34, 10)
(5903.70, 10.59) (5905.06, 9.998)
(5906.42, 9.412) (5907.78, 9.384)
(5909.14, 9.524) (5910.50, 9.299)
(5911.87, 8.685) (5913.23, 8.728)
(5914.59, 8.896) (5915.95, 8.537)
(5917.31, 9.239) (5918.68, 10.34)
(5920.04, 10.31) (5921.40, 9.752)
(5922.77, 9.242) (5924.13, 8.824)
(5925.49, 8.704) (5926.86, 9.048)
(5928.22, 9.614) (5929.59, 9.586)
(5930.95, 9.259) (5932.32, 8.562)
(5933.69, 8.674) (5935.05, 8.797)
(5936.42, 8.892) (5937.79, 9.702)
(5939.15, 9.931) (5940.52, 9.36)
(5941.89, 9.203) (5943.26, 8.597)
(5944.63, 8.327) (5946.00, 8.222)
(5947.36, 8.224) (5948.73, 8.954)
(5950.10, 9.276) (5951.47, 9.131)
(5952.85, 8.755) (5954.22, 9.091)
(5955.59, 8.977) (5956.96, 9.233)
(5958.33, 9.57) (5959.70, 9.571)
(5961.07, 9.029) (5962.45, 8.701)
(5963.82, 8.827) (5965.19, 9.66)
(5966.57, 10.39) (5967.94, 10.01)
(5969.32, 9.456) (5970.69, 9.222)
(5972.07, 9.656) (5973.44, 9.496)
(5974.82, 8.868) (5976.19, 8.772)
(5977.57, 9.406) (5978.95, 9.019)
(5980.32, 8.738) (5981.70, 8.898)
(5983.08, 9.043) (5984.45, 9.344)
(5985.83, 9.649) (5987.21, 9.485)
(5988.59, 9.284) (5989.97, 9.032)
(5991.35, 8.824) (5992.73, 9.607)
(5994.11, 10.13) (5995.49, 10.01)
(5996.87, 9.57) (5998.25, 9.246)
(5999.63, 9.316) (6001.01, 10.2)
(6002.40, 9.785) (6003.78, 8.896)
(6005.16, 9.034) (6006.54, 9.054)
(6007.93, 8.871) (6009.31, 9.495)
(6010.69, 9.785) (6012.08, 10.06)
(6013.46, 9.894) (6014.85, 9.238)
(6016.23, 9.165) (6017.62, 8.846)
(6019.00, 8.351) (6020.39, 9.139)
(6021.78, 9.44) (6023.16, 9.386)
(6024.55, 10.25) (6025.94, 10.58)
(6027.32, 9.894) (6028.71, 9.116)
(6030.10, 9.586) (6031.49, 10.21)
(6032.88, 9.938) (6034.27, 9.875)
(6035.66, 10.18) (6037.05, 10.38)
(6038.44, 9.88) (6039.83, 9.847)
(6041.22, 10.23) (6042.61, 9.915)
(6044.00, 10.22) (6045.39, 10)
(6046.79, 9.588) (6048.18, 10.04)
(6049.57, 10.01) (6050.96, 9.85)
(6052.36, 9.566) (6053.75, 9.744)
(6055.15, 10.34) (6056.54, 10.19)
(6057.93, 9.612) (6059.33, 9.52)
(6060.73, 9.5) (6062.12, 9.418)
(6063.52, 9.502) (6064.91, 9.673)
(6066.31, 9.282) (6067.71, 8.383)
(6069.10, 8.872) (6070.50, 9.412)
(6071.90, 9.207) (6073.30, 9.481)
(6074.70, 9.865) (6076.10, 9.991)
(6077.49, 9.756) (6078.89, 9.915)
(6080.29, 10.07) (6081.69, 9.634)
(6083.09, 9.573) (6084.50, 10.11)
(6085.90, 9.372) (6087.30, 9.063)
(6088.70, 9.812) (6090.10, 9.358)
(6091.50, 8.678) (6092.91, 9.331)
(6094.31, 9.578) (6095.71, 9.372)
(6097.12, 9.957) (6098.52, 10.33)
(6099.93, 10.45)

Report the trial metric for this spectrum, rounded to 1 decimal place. 9.4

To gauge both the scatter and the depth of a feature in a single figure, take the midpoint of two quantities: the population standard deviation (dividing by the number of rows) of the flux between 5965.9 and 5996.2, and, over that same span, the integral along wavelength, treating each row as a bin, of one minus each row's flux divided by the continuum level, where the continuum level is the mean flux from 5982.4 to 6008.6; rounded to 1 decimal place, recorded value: 0.2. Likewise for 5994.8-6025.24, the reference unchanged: 0.2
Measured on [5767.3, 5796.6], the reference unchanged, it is 0.4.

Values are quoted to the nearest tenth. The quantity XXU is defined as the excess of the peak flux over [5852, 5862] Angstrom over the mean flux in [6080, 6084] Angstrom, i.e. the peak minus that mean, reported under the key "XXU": -0.4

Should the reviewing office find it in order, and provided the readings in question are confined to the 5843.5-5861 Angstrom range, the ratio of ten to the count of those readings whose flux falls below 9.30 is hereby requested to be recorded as 1.1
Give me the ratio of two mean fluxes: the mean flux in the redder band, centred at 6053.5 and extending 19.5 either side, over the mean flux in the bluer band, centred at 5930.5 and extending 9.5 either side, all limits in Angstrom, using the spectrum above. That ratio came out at 1.06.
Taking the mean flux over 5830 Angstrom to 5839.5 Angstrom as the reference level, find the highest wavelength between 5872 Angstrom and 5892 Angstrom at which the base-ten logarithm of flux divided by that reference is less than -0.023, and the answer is 5891.48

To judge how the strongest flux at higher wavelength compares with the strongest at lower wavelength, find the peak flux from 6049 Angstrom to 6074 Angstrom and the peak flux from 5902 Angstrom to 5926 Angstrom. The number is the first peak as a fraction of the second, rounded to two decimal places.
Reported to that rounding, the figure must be 0.98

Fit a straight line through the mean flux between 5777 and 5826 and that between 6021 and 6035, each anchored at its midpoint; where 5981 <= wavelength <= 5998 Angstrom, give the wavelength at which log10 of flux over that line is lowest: 5991.35 Angstrom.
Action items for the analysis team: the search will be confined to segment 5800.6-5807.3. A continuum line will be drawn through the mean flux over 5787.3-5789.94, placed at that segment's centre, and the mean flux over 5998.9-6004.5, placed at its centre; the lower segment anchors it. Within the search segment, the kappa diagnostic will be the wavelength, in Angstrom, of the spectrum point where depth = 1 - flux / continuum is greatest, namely 5801.29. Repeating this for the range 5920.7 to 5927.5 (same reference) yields 5925.49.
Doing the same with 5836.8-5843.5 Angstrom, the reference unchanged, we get 5842.85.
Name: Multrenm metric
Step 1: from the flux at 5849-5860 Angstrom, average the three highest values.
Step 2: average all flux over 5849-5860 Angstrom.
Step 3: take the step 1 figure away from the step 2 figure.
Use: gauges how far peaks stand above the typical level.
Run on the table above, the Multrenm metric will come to -0.52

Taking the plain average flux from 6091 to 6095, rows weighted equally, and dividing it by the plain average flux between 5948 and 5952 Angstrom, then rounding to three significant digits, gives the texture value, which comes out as 1.01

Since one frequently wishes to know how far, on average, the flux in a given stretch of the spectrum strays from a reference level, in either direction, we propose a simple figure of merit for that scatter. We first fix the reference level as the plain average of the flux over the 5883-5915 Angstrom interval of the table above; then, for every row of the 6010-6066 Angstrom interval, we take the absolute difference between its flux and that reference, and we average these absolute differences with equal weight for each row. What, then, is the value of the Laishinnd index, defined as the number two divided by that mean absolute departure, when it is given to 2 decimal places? 2.04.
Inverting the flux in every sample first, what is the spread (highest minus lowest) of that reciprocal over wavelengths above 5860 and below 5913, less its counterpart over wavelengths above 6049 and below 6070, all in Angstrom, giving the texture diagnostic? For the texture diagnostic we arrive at 0.026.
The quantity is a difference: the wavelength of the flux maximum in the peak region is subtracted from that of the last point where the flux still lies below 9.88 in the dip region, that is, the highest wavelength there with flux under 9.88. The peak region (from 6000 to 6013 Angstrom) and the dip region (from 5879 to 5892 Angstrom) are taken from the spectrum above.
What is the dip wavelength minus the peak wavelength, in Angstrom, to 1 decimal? -109.5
